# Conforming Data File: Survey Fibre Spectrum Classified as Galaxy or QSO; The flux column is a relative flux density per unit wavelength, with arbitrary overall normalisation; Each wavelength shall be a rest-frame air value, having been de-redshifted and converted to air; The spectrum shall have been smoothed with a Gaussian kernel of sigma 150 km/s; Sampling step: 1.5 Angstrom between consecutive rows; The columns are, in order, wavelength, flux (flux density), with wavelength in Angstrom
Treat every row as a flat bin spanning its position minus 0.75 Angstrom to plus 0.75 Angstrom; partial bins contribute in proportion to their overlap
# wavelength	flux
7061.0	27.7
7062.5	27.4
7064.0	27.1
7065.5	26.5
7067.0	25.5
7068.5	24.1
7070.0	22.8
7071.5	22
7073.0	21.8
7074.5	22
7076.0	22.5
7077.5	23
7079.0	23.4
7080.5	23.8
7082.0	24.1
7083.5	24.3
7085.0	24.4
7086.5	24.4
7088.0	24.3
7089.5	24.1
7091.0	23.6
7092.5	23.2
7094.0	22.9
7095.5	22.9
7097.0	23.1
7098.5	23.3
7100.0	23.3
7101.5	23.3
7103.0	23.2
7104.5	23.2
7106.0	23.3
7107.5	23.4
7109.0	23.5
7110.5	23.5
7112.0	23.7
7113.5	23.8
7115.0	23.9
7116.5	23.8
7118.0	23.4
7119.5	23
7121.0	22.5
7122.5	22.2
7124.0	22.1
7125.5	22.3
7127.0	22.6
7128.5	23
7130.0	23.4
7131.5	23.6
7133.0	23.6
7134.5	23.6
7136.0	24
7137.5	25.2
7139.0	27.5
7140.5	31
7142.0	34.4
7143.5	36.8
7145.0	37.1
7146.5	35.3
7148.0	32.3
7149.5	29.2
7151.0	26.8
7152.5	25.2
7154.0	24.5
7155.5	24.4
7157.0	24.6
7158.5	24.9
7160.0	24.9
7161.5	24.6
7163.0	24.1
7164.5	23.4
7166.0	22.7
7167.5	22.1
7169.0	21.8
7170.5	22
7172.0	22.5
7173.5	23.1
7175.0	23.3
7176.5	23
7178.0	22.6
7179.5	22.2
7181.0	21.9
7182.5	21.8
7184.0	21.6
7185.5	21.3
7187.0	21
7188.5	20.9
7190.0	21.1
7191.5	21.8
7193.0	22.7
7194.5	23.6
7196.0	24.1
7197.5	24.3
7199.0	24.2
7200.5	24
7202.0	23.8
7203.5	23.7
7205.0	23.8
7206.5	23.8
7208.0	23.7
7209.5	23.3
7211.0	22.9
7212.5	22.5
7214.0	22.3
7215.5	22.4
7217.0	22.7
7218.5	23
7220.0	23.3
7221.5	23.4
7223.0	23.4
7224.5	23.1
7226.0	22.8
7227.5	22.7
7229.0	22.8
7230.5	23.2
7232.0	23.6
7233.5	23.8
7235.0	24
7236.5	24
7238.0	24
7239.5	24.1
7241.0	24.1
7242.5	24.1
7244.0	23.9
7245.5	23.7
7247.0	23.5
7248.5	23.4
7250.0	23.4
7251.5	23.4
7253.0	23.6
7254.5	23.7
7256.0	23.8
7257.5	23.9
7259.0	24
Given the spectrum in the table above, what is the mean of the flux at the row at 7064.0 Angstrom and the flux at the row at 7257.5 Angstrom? 25.5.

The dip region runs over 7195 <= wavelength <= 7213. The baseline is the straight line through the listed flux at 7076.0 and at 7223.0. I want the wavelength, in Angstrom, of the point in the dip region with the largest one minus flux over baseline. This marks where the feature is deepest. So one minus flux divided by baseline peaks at 7212.5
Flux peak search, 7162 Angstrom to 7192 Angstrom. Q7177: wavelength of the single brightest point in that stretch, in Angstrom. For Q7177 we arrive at 7163.0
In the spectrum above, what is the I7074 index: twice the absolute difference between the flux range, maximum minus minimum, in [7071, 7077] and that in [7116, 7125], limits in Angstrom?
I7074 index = 2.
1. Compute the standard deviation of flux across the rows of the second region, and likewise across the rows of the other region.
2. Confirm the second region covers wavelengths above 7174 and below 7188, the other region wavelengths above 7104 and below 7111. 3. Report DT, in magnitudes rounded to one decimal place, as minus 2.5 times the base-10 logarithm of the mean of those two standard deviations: 0.9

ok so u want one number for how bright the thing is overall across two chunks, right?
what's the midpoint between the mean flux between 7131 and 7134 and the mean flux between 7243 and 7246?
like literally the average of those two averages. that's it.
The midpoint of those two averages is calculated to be 23.7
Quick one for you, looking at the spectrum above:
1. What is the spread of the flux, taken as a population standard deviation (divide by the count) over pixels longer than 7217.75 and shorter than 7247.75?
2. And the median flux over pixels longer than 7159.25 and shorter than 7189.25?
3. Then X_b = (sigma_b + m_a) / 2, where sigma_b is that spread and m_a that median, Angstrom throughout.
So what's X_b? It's 11.4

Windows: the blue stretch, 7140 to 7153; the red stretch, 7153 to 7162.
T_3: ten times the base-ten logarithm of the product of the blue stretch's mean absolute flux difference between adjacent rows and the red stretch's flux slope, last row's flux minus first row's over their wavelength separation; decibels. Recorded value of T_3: -15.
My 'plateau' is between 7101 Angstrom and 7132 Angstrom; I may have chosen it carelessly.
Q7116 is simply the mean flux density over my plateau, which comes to 23.2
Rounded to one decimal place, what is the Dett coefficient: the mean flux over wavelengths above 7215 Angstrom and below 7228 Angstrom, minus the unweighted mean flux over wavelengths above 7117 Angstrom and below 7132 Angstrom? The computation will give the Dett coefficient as 0.2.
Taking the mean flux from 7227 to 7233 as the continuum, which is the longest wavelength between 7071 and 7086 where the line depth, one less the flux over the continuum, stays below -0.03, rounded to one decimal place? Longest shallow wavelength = 7085.0 Angstrom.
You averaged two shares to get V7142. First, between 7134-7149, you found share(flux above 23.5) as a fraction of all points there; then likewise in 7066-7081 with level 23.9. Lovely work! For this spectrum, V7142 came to 0.60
